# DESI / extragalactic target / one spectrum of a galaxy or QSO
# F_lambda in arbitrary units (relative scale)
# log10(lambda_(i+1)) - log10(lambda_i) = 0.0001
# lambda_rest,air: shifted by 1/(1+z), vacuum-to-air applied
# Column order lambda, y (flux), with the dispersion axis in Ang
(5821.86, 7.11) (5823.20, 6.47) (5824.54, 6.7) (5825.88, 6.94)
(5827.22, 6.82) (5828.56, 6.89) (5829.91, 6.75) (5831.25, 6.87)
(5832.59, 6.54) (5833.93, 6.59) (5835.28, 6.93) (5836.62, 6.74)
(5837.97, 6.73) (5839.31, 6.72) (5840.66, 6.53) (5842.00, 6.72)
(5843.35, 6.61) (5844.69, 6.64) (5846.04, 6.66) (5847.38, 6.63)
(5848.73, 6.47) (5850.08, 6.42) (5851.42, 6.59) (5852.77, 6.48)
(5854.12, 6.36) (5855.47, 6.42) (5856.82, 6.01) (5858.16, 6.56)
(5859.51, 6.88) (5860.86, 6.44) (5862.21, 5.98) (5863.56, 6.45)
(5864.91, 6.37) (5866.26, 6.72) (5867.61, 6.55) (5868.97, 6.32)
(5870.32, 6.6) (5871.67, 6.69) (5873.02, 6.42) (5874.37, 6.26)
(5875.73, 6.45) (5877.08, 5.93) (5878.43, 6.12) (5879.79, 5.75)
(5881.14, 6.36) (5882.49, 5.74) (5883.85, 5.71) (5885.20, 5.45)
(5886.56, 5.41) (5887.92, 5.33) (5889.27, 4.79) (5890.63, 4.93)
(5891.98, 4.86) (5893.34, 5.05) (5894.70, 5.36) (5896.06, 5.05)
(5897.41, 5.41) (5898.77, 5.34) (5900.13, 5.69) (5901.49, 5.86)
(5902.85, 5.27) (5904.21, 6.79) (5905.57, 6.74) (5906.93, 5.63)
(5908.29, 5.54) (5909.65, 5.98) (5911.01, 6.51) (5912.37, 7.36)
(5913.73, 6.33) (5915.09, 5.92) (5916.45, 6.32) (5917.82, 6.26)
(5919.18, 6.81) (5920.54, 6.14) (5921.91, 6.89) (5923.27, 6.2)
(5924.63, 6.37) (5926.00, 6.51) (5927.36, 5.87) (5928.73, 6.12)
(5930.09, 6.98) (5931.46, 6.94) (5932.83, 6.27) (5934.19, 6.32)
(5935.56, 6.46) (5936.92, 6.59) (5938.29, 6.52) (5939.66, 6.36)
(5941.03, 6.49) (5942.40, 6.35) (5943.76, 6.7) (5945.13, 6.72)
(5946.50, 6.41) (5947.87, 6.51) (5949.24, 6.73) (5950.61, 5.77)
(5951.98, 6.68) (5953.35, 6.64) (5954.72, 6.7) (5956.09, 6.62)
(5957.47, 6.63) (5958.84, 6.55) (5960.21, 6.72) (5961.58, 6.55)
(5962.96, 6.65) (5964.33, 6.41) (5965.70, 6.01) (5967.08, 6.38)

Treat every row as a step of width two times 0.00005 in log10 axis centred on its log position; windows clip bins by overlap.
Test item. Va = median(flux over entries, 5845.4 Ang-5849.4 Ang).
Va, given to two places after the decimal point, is 6.63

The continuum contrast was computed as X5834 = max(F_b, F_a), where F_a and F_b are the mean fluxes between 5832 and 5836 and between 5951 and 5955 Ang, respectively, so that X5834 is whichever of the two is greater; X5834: 6.69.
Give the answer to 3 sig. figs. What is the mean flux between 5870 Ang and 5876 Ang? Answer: 6.48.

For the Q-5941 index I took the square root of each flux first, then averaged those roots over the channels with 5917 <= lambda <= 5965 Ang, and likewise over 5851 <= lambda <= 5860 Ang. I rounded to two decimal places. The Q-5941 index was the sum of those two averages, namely 5.09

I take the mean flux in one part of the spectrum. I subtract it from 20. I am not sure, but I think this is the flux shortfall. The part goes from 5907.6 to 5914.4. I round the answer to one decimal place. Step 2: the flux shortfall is 13.7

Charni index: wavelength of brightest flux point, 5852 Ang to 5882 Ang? 5859.51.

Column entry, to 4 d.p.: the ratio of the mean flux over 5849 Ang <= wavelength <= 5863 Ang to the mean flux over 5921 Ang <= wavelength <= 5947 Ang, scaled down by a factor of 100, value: 0.0099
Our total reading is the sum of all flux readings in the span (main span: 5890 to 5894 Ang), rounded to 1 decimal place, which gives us 14.8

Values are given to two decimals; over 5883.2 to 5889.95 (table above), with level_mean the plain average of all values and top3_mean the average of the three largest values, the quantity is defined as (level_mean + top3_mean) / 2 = 5.43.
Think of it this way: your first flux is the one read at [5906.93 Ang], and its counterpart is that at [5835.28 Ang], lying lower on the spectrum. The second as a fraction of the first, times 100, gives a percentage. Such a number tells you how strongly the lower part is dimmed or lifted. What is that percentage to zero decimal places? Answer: 123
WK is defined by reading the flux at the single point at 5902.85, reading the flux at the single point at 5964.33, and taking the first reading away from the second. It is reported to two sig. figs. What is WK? 1.1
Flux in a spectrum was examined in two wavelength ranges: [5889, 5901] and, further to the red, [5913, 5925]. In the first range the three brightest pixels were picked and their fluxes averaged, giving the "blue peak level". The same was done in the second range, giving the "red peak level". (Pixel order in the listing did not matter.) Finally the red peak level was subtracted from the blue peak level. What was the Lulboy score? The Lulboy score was -1.2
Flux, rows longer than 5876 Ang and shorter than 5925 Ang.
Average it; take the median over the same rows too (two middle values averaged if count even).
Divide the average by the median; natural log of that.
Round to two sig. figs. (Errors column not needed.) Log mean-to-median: 0.011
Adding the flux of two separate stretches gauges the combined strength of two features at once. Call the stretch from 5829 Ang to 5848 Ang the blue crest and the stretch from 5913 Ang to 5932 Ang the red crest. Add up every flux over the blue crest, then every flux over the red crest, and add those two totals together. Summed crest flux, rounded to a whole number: 183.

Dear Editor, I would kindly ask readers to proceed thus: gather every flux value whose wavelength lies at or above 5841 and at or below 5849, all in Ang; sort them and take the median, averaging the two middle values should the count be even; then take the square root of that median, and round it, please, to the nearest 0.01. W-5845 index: 2.58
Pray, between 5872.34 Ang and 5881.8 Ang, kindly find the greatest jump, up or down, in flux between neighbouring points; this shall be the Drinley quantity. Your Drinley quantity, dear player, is 0.61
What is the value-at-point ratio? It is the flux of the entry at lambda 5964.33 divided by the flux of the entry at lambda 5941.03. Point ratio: 0.99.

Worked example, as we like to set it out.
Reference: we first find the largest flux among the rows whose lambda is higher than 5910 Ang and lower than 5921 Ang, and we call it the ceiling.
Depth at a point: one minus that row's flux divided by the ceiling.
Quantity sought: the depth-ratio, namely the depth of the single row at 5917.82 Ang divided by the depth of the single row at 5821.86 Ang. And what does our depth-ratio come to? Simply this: 4.4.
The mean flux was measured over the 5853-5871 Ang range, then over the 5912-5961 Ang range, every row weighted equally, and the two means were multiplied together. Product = 42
